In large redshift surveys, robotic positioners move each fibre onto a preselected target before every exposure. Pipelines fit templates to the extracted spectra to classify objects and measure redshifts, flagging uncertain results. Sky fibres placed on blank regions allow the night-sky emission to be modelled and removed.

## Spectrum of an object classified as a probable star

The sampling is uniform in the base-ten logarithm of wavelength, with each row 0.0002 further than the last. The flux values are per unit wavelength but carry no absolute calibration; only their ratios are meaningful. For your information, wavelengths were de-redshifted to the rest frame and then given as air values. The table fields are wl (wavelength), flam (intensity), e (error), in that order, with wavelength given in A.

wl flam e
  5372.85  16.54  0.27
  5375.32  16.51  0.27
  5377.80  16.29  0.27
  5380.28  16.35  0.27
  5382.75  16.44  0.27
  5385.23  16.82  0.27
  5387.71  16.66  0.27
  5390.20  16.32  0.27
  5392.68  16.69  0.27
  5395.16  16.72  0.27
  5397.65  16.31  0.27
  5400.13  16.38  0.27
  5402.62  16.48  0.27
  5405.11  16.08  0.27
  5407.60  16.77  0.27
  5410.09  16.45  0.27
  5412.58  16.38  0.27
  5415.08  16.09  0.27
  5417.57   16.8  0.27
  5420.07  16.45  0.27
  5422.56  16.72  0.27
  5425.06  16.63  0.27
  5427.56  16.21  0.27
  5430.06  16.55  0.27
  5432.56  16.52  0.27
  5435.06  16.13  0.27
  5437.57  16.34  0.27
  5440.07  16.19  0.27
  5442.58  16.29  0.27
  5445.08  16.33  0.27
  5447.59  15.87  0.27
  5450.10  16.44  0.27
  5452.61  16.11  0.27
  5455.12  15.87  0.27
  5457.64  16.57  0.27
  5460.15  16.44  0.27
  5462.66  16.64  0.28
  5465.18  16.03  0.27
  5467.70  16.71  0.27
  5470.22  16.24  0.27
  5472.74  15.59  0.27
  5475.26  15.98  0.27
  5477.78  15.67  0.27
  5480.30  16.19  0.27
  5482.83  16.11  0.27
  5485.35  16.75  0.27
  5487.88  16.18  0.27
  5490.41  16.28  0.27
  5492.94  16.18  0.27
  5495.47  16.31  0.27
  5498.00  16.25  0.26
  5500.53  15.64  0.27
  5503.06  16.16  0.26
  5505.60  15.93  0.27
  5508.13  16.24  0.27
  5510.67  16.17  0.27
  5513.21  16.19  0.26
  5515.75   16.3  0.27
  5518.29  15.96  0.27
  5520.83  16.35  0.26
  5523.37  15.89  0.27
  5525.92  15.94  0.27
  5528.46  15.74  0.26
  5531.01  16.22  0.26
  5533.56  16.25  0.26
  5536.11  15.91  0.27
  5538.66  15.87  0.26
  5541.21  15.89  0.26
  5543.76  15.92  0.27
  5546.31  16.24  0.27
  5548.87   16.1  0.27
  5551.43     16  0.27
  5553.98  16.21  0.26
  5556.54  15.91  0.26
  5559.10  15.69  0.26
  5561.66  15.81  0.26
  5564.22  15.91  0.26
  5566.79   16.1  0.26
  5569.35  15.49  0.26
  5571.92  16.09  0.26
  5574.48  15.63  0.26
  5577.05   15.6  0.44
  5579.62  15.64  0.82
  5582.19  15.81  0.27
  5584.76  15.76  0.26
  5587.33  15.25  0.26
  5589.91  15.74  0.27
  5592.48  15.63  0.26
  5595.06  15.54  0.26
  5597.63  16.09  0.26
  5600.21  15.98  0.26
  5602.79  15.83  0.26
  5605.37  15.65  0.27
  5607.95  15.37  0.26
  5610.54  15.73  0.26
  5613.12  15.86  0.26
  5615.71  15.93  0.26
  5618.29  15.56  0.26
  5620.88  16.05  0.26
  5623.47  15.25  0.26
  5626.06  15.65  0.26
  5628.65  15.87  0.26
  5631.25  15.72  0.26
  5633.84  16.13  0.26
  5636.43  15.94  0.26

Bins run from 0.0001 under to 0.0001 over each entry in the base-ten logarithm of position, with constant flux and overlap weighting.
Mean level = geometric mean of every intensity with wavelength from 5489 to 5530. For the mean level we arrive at 16.09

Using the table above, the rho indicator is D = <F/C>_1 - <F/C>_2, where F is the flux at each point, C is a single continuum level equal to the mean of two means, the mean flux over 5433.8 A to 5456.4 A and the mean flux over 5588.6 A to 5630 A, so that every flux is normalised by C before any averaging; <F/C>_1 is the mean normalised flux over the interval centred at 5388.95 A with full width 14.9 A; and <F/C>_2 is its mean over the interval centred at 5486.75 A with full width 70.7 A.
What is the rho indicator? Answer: 0.027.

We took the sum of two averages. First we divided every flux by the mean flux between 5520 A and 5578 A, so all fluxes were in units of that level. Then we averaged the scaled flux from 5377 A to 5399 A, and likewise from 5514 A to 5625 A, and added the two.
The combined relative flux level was 2.03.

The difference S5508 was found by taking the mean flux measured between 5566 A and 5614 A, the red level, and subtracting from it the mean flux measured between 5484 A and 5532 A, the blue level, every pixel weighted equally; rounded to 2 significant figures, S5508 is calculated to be -0.42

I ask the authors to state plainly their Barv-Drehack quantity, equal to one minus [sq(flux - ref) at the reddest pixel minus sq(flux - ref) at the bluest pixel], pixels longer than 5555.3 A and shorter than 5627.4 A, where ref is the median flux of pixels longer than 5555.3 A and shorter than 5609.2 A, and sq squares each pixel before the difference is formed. 1.02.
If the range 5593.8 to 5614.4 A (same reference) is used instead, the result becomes 1.03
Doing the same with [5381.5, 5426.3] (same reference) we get 0.70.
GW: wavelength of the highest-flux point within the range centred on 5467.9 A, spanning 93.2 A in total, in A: 5485.35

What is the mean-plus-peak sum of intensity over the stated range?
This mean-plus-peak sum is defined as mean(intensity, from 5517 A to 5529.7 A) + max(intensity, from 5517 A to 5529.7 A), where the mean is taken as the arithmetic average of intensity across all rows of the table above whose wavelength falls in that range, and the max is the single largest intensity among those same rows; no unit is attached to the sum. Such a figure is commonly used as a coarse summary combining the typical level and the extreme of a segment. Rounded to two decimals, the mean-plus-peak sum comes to 32.33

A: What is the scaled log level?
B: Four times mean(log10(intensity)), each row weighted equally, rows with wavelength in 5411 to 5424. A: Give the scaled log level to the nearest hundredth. 4.87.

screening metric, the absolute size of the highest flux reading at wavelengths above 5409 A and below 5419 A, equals 16.80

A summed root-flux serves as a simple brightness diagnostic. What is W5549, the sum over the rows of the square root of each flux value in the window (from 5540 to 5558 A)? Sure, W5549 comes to 28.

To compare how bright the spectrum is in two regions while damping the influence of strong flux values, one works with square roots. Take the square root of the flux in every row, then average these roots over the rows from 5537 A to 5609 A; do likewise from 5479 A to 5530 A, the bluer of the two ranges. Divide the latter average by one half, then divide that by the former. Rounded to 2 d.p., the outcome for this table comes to 2.02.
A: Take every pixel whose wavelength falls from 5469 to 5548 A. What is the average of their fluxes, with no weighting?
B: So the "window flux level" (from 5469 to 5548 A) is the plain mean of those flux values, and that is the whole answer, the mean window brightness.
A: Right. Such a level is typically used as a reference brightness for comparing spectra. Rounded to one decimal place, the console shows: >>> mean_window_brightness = 16.1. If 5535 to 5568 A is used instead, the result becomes 16.0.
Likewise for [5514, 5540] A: 16.0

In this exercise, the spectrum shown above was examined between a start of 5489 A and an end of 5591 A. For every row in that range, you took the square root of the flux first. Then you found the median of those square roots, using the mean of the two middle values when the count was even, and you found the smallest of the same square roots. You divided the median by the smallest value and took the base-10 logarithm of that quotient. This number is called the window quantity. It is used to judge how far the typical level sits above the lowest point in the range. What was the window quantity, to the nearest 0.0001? 0.0095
